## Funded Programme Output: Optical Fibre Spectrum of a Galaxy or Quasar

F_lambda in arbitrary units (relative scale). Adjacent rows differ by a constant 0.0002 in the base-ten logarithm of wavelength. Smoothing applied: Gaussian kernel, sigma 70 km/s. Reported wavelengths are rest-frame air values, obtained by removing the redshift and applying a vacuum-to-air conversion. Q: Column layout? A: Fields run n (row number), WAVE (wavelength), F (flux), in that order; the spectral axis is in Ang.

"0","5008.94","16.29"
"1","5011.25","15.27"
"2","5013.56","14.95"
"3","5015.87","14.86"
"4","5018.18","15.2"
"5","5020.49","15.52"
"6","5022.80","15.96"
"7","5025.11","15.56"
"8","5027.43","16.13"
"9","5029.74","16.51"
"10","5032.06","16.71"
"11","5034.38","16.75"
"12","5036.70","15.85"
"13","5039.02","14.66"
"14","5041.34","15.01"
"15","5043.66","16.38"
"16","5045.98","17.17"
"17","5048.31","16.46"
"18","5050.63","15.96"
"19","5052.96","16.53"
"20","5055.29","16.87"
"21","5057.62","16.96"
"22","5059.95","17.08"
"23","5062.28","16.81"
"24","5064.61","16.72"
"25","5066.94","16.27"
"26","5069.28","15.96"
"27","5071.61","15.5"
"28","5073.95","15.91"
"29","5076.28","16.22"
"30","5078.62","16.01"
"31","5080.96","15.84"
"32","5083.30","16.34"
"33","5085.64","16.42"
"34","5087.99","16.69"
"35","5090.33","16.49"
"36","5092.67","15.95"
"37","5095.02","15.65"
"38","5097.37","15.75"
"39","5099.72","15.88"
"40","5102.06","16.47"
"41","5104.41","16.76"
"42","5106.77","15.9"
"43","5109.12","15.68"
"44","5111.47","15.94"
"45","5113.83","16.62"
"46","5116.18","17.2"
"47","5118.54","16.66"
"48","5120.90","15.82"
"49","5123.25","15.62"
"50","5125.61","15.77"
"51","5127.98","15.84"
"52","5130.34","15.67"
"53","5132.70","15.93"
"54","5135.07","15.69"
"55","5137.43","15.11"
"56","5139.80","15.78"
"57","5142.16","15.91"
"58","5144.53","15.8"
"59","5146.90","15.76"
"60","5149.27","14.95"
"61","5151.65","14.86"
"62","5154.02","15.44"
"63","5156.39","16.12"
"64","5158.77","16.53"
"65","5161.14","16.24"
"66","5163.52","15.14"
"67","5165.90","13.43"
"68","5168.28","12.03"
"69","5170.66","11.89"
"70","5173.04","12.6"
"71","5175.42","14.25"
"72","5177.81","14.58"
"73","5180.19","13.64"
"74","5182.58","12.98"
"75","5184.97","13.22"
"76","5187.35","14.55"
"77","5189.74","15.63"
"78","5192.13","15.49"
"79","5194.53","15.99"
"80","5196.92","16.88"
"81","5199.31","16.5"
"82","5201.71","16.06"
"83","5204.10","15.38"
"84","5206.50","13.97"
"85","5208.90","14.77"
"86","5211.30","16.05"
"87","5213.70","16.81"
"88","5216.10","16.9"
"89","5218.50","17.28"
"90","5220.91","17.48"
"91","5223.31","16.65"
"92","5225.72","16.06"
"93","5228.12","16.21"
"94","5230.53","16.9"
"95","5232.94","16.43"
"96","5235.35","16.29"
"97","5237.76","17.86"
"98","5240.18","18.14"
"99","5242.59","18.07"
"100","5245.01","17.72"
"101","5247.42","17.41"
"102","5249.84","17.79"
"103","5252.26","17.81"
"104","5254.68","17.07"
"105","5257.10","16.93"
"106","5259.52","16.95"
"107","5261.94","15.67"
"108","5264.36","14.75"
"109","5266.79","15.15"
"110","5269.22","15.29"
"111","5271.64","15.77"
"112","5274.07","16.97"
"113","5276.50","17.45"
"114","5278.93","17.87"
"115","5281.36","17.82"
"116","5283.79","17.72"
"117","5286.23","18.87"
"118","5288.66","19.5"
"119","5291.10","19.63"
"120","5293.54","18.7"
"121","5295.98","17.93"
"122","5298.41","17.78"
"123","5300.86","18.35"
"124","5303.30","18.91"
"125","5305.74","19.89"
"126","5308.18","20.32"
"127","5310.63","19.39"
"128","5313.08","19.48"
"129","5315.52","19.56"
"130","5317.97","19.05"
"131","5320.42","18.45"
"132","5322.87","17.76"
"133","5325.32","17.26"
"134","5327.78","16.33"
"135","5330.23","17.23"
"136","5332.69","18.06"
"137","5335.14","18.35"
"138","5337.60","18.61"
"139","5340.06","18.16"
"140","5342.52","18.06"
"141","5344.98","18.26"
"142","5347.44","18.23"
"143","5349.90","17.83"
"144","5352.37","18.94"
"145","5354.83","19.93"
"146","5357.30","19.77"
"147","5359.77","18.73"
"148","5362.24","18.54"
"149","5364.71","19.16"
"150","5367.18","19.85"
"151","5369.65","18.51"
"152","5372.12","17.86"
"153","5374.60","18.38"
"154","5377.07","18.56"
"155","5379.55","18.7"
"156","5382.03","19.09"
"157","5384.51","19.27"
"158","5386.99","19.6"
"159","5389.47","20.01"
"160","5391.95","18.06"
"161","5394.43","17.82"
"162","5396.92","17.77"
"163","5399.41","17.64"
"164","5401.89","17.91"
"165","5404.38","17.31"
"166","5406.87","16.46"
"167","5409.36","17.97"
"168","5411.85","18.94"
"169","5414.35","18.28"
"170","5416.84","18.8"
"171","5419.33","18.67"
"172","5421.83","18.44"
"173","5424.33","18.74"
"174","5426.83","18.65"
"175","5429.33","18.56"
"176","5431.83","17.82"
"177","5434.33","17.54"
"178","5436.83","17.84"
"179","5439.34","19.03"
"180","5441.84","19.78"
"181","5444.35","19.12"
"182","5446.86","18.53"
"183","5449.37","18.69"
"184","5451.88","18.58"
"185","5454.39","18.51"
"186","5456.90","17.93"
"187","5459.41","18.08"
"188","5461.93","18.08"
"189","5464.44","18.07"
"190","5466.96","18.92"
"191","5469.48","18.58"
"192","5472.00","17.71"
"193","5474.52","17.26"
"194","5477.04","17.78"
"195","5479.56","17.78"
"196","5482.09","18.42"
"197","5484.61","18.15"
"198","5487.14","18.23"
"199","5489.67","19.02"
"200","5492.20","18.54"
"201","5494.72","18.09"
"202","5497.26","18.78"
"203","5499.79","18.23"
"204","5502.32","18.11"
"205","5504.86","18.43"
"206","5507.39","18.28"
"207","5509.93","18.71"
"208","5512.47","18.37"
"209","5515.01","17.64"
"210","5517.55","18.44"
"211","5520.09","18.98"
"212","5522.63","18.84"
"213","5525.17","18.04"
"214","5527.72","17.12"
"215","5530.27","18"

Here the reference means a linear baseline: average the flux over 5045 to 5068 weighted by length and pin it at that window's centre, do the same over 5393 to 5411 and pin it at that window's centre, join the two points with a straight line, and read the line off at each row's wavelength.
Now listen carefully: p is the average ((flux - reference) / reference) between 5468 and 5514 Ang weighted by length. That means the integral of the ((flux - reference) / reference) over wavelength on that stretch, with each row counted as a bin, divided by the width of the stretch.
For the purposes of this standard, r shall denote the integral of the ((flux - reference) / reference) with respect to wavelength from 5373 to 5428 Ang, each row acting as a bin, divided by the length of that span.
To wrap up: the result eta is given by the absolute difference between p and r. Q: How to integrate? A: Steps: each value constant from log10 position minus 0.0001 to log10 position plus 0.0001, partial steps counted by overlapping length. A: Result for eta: 0.023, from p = 0.024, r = 0.047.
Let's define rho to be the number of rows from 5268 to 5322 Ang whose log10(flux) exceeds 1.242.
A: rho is 18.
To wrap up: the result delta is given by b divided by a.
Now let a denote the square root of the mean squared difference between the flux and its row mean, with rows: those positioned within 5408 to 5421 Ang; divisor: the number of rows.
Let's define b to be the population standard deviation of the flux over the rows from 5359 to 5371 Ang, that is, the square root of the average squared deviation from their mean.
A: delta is 1.4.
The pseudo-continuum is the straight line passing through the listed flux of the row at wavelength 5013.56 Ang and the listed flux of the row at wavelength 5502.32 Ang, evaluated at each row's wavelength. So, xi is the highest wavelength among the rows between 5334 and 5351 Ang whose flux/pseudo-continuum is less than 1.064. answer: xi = 5349.90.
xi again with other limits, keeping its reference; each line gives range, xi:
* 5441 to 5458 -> 5456.90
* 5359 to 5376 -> 5374.60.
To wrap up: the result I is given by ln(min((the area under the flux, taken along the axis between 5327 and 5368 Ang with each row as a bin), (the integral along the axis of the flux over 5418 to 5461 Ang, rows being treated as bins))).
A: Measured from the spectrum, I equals 6.63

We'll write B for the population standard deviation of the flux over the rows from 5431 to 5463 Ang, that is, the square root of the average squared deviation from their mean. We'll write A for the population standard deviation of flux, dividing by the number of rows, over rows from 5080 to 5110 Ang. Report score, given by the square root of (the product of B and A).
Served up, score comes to 0.48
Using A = 0.38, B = 0.61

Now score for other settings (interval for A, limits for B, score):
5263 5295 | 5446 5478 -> 0.85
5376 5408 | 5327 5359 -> 0.93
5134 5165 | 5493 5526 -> 0.42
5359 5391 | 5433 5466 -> 0.59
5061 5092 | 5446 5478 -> 0.41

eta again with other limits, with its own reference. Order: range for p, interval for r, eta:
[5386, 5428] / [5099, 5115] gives 0.076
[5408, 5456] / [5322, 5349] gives 0.025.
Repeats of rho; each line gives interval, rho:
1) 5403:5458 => 20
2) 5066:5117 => 0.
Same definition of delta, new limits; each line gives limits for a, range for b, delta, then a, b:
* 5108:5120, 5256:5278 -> 1.7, 0.54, 0.9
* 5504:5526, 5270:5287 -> 2.3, 0.39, 0.9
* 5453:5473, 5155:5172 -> 5.0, 0.37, 1.9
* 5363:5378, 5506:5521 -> 0.7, 0.63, 0.4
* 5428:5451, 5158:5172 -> 2.8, 0.68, 1.9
